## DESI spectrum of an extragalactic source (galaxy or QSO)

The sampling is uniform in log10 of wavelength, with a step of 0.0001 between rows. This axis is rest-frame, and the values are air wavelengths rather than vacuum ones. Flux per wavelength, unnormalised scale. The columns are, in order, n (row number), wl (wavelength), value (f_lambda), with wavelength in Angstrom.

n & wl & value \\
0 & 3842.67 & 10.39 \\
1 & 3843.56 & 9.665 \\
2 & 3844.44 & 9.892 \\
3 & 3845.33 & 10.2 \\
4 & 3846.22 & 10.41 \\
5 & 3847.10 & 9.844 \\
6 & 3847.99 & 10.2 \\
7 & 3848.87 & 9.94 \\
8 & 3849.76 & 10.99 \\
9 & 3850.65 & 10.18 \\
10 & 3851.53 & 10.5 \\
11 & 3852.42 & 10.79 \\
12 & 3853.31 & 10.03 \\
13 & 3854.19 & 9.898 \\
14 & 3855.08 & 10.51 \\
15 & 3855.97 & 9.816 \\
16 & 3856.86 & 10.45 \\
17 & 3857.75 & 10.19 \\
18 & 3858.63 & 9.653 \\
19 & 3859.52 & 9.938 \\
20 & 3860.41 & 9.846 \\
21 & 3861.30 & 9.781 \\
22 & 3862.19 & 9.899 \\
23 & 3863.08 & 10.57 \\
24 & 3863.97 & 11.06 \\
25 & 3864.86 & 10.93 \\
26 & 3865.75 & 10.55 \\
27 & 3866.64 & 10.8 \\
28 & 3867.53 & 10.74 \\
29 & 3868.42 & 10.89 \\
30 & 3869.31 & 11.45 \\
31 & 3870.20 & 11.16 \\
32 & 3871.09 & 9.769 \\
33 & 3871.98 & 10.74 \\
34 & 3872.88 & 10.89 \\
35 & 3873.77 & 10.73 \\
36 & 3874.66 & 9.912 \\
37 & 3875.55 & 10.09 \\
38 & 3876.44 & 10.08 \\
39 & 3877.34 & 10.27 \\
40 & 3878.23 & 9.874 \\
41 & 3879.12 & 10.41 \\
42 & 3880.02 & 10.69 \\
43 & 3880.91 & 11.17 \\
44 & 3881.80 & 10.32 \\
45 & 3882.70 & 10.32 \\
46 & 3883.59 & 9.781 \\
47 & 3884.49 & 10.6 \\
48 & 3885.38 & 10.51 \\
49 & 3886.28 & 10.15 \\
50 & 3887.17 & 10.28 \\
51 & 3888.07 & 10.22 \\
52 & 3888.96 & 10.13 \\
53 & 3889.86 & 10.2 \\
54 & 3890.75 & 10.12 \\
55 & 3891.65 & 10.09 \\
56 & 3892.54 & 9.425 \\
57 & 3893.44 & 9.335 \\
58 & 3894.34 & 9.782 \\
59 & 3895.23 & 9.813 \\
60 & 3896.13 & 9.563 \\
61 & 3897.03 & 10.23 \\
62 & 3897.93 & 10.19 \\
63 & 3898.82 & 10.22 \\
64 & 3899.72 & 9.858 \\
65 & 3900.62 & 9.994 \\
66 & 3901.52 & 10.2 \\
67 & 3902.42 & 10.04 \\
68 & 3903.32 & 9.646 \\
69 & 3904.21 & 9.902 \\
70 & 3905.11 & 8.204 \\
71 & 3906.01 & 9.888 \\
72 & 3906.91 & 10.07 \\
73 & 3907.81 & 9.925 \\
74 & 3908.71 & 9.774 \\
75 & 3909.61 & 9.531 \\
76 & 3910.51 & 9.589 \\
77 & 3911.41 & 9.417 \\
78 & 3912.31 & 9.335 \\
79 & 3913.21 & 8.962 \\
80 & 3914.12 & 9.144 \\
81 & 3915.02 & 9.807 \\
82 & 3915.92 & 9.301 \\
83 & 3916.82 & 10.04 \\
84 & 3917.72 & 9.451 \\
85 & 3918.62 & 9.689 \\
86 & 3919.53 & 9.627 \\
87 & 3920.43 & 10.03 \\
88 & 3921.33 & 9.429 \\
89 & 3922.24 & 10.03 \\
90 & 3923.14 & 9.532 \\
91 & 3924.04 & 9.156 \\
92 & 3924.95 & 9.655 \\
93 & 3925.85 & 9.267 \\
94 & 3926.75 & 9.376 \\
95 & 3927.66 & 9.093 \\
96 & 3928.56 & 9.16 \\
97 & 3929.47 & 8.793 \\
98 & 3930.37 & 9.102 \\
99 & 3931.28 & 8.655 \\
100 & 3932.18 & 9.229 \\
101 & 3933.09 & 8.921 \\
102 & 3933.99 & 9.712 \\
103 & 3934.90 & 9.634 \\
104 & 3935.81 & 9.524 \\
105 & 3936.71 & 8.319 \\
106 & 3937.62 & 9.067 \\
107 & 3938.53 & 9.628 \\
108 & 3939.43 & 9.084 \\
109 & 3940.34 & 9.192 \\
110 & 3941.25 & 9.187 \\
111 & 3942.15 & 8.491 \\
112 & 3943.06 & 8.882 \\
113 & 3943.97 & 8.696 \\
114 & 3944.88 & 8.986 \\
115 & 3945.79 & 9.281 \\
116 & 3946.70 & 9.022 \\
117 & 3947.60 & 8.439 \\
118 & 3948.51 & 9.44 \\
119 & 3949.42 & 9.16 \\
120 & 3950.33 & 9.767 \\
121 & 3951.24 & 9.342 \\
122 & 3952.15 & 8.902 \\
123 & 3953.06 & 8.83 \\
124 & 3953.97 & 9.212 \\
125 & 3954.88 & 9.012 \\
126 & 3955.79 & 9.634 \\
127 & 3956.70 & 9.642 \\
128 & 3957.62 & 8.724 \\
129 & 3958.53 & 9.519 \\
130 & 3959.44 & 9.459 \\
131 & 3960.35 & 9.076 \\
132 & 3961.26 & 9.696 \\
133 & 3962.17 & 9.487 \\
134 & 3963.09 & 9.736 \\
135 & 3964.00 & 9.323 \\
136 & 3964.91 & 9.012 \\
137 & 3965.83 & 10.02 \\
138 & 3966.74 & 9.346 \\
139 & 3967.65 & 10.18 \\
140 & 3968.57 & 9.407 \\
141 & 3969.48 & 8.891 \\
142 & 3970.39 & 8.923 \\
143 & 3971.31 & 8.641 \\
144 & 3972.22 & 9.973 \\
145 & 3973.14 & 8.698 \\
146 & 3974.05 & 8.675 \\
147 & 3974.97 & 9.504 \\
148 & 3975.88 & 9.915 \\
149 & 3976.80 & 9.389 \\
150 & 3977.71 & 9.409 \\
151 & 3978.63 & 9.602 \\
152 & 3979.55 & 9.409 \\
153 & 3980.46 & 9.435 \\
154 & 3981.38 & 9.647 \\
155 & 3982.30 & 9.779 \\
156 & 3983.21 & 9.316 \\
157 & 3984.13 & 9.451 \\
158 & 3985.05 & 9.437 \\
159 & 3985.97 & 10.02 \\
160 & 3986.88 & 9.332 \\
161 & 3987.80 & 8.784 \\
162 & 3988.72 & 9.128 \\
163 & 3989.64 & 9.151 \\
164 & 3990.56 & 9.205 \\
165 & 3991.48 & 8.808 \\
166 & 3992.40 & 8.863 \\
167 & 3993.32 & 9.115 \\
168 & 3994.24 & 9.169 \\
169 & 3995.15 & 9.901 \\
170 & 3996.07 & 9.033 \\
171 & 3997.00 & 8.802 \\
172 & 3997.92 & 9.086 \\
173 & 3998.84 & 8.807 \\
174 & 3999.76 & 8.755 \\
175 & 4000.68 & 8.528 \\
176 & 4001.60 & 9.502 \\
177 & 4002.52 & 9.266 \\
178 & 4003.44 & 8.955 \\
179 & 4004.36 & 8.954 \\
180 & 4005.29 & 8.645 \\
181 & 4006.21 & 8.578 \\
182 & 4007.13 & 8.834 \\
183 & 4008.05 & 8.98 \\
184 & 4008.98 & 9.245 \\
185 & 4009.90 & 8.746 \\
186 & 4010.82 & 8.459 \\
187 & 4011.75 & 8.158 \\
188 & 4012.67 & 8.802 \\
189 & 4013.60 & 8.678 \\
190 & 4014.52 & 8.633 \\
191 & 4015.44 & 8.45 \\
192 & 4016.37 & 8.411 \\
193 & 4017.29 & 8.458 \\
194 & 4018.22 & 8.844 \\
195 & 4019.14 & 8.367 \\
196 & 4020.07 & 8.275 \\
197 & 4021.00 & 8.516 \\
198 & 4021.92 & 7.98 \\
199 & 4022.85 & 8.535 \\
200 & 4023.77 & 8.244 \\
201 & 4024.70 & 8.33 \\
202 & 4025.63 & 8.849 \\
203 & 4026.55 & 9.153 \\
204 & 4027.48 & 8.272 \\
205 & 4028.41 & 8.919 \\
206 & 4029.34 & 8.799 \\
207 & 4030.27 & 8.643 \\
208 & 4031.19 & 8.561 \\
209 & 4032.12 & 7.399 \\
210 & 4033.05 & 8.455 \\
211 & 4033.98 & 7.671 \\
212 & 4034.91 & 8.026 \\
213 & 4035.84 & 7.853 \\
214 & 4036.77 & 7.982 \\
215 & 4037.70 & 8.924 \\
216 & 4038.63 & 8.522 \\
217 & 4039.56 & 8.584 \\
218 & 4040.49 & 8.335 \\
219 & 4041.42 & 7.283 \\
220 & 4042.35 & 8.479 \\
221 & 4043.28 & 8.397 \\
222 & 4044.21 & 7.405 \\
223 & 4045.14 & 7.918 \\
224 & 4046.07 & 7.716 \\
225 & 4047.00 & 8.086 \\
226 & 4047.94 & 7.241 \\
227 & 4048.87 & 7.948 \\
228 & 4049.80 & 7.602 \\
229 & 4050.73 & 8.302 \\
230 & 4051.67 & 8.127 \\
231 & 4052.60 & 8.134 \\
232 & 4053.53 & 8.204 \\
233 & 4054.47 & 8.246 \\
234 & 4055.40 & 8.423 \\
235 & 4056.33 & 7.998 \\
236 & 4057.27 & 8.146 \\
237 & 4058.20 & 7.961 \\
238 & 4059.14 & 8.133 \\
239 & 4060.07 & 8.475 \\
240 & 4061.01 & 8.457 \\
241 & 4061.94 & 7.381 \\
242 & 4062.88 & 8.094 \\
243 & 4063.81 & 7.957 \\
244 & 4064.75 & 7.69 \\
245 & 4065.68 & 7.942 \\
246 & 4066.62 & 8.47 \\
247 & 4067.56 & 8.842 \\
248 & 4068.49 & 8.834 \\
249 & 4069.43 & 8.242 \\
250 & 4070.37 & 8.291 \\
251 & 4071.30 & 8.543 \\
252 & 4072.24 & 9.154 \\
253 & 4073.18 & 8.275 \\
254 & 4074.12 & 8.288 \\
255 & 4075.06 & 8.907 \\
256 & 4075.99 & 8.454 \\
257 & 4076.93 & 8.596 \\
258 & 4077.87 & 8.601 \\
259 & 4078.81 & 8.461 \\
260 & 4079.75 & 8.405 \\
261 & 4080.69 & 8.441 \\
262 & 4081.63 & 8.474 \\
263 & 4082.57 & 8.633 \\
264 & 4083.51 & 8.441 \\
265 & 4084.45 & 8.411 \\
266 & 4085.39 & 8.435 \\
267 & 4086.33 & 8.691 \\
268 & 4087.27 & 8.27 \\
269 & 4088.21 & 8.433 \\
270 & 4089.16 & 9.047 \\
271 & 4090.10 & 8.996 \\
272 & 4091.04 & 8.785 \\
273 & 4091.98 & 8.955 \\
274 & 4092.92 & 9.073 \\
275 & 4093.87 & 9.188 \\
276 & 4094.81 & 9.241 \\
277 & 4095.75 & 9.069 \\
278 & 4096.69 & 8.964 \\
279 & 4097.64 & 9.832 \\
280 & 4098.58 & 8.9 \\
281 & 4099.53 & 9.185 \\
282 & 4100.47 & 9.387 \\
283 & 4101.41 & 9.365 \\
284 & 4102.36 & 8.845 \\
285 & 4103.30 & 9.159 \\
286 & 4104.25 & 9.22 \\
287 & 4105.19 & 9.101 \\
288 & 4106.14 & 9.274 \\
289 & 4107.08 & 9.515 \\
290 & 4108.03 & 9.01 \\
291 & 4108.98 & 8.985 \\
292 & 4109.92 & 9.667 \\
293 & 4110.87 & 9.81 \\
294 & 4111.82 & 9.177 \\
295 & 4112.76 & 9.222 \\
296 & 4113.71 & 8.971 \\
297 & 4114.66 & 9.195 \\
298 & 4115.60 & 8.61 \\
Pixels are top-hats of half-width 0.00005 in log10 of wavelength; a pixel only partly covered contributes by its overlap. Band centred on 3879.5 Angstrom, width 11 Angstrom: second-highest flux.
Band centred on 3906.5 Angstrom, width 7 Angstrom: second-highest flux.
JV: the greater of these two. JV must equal 10.7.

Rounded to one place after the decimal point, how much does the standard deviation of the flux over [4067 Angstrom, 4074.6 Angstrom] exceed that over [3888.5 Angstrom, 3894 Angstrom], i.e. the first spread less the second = 0.0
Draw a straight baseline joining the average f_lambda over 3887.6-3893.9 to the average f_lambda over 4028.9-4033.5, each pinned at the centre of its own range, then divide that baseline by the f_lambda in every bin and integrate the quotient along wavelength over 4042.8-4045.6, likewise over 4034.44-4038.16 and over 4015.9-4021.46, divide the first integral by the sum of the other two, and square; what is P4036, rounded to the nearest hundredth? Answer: 0.10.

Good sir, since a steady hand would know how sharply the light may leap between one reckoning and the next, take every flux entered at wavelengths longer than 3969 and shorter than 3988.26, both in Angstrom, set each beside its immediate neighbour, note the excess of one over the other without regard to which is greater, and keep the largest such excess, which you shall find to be 1.3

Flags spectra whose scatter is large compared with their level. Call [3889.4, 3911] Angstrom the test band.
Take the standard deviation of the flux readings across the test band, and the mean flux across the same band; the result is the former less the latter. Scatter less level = -9.4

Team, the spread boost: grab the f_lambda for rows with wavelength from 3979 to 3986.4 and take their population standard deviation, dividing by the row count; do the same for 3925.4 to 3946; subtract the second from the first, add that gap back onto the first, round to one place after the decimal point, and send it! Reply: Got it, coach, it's 0.1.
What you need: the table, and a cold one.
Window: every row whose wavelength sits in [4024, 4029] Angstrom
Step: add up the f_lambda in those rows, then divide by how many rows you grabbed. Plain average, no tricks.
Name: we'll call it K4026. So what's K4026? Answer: 8.7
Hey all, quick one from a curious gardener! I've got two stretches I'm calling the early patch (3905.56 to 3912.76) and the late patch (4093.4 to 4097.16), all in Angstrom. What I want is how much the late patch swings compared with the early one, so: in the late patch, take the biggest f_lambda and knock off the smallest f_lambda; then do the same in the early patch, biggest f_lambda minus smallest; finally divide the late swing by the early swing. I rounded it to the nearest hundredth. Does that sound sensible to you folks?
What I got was 0.38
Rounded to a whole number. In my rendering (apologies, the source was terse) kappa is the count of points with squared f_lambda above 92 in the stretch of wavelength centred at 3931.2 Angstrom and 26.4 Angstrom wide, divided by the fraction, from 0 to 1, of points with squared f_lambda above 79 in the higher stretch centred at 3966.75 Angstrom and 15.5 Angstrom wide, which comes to 10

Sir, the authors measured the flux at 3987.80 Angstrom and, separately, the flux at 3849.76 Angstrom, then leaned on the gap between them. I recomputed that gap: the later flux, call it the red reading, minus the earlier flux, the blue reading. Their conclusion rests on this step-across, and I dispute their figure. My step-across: -2.2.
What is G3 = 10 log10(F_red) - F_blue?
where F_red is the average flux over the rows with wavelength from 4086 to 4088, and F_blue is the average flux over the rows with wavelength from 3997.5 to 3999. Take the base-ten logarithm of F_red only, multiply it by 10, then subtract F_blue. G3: 0.3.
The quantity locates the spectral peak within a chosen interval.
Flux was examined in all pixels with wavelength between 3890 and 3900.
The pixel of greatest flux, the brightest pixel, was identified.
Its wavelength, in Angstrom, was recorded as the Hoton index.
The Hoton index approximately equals 3897.03 Angstrom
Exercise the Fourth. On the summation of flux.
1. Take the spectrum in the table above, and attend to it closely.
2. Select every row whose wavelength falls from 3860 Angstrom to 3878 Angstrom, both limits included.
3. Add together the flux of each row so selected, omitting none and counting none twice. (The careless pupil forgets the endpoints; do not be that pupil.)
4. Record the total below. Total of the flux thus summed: 210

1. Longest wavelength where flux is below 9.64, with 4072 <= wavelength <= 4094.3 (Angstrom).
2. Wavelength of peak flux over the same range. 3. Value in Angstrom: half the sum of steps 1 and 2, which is 4093.9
